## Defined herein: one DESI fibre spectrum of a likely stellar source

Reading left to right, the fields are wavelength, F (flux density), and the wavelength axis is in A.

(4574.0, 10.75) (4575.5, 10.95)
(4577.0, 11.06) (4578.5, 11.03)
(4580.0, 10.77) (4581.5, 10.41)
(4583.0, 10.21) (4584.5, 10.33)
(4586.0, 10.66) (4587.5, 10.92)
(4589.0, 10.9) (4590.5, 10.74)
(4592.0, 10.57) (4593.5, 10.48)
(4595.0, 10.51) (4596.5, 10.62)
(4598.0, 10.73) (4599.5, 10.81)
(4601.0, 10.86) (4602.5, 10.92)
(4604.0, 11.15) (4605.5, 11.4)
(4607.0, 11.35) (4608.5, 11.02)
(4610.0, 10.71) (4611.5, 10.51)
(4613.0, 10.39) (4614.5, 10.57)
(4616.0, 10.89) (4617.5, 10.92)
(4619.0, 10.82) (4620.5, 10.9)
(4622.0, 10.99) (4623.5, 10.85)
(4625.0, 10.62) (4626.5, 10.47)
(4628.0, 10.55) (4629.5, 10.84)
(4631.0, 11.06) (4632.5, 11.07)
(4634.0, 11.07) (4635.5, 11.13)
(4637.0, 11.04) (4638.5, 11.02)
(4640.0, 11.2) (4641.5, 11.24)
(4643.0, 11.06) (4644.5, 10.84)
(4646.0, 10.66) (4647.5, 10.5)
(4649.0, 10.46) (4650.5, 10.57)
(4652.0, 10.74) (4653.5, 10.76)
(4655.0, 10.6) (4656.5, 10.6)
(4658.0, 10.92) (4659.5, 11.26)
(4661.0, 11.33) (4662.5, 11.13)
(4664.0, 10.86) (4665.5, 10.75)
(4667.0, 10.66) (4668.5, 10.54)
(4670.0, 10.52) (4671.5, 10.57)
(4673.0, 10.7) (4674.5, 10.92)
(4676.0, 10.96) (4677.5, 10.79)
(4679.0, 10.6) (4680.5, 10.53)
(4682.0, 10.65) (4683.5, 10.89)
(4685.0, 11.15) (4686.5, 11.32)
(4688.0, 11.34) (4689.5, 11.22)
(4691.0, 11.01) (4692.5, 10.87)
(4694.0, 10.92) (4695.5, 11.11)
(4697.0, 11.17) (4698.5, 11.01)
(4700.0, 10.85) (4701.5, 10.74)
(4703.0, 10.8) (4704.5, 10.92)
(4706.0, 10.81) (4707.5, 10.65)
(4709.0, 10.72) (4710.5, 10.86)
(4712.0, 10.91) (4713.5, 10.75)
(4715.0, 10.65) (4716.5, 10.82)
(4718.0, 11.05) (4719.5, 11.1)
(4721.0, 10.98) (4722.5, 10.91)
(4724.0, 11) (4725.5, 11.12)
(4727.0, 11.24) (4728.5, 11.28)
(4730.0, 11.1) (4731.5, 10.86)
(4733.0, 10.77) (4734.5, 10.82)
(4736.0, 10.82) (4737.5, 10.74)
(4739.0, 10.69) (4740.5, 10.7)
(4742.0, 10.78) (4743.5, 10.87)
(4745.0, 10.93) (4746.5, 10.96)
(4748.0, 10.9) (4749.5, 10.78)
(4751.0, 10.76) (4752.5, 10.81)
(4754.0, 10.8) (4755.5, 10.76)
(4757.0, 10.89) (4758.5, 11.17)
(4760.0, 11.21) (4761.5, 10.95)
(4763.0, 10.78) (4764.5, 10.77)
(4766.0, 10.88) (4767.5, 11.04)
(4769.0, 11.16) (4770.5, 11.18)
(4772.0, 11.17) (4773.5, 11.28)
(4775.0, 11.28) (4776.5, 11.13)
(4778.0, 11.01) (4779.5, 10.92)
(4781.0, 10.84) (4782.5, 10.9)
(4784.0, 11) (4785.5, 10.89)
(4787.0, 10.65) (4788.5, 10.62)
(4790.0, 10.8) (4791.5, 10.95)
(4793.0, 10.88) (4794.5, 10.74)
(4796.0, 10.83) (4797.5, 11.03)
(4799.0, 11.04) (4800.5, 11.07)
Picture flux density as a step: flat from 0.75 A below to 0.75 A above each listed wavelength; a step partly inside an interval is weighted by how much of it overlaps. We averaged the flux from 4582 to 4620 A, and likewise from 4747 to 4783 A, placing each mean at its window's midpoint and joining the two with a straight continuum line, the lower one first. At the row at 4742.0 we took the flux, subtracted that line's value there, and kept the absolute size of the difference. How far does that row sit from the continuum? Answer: 0.16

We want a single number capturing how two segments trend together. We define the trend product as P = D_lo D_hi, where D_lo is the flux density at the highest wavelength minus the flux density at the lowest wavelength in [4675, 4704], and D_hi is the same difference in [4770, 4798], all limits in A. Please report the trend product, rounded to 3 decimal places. 0.024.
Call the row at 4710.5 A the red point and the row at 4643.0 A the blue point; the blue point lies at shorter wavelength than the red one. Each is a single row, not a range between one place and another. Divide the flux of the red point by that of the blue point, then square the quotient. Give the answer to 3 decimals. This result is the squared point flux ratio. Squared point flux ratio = 0.964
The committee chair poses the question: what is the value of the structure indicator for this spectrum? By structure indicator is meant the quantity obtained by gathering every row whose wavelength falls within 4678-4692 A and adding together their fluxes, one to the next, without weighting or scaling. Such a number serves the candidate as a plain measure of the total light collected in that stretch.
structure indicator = 98.7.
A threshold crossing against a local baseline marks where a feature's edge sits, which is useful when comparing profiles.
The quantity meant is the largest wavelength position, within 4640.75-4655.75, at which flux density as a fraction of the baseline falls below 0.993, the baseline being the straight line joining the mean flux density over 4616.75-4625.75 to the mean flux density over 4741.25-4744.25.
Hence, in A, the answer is 4655.0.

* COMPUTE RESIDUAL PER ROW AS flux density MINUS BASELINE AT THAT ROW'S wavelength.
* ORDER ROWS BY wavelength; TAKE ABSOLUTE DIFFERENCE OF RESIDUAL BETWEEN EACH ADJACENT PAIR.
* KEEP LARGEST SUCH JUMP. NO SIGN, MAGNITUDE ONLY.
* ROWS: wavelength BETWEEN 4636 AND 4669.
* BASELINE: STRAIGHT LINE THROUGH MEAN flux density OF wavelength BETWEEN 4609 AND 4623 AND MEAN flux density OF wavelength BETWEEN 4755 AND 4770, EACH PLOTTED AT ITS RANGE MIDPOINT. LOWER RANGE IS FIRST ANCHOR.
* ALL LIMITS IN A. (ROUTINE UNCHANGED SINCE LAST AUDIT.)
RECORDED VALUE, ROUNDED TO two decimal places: 0.34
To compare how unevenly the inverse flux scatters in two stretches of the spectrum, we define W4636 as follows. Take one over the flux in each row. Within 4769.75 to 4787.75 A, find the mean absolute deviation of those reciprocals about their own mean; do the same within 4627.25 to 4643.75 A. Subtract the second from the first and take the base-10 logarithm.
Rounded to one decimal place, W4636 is -3.6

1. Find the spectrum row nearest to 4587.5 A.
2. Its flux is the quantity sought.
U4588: 10.92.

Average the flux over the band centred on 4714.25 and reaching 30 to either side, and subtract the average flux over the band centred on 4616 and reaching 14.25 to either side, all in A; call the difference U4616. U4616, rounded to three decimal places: 0.100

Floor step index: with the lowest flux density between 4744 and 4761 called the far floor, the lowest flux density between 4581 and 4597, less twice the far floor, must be -11.3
